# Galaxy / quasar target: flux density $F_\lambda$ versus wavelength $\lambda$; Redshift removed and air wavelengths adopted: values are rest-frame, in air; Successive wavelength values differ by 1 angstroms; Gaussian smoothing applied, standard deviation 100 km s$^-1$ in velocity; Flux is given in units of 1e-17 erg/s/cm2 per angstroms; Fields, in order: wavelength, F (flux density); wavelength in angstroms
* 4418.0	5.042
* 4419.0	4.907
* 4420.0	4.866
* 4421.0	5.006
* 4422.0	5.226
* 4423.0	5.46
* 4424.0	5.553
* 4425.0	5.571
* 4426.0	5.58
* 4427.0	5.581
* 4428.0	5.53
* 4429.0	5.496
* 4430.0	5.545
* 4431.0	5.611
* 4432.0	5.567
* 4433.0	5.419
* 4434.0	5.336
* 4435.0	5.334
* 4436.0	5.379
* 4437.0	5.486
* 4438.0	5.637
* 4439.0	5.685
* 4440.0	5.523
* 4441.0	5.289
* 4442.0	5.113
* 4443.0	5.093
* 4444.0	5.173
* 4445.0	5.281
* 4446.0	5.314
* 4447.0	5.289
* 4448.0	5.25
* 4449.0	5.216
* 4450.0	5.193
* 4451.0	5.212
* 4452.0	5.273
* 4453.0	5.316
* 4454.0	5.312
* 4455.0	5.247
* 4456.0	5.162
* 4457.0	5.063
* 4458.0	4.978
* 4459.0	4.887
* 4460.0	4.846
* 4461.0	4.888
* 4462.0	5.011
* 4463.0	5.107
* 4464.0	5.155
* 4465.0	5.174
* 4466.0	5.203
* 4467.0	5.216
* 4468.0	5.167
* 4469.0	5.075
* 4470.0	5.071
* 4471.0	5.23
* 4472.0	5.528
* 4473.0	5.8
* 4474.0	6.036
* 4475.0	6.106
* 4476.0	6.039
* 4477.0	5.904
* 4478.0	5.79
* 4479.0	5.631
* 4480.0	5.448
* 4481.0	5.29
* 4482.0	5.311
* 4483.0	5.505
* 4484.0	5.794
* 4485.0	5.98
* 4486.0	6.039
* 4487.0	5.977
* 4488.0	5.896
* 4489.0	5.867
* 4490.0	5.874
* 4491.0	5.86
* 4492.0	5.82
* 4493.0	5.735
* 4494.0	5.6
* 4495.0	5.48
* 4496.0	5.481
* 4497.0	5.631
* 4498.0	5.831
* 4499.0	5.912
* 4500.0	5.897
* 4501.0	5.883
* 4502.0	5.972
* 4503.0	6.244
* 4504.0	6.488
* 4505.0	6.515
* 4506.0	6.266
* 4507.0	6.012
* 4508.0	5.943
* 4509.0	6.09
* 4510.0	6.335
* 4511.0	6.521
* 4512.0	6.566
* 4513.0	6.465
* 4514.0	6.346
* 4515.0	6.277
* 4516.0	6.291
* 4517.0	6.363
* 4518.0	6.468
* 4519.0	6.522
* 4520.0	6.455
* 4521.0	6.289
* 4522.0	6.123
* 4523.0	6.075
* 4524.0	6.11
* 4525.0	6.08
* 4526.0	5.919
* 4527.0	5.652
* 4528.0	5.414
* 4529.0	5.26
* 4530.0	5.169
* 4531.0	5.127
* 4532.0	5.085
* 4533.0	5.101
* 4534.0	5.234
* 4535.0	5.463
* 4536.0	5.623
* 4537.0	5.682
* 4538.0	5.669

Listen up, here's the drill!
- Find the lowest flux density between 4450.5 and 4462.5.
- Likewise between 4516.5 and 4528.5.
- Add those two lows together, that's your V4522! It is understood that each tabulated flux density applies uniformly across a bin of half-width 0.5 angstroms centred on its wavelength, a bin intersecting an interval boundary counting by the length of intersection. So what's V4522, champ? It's 10.3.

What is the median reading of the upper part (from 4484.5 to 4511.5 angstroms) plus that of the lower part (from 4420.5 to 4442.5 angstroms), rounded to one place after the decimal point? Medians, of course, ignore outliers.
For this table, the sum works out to 11.4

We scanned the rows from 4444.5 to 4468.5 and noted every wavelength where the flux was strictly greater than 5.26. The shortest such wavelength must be 4445.0 angstroms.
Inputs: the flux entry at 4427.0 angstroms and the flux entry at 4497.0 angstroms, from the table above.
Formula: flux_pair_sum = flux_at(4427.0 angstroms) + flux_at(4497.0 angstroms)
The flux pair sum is 11.2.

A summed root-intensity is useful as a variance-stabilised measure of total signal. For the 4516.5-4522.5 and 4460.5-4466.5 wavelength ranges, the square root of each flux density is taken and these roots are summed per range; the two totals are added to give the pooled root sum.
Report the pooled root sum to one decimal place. 28.7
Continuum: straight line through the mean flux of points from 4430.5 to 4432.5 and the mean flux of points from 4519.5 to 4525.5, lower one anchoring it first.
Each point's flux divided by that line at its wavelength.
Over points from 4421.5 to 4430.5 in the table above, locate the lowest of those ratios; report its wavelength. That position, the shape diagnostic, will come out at 4422.0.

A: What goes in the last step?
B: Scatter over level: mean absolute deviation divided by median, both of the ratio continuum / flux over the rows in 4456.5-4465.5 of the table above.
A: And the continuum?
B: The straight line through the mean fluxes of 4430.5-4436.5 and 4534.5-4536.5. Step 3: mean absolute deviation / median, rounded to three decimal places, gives 0.020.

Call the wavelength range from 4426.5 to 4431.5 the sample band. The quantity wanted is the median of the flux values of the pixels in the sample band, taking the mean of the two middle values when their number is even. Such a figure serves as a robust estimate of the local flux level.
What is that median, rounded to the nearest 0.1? 5.5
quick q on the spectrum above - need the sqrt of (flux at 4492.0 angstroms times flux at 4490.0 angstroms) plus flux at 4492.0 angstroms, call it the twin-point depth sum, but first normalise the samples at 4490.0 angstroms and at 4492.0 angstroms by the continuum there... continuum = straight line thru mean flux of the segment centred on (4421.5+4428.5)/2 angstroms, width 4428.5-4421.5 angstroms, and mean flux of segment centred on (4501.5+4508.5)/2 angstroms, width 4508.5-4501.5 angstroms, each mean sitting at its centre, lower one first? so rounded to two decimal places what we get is 1.92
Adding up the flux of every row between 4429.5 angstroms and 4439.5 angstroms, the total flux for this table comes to 55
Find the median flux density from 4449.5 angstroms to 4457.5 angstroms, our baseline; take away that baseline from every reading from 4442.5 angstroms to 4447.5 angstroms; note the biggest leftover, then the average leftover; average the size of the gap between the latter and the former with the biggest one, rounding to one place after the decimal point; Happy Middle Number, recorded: 0.1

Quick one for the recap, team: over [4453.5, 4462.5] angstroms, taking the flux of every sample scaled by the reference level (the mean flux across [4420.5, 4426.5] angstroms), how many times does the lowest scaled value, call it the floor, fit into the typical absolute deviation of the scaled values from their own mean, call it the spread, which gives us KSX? 0.028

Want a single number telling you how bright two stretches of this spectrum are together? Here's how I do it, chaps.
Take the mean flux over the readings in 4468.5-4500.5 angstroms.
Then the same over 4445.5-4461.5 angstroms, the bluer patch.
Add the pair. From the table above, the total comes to 10.9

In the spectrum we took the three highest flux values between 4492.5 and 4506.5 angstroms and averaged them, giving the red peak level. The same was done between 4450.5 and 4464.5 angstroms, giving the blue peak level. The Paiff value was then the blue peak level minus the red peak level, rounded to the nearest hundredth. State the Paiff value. -1.12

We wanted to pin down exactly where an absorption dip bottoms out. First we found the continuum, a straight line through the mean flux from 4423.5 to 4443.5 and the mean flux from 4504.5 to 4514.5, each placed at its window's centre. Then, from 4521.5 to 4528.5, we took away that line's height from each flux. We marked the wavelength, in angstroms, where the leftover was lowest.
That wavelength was 4528.0 angstroms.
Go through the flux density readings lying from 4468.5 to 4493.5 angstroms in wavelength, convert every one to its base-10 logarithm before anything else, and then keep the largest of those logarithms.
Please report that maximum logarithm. 0.79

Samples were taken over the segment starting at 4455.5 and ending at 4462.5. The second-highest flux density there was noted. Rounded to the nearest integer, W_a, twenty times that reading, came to 101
